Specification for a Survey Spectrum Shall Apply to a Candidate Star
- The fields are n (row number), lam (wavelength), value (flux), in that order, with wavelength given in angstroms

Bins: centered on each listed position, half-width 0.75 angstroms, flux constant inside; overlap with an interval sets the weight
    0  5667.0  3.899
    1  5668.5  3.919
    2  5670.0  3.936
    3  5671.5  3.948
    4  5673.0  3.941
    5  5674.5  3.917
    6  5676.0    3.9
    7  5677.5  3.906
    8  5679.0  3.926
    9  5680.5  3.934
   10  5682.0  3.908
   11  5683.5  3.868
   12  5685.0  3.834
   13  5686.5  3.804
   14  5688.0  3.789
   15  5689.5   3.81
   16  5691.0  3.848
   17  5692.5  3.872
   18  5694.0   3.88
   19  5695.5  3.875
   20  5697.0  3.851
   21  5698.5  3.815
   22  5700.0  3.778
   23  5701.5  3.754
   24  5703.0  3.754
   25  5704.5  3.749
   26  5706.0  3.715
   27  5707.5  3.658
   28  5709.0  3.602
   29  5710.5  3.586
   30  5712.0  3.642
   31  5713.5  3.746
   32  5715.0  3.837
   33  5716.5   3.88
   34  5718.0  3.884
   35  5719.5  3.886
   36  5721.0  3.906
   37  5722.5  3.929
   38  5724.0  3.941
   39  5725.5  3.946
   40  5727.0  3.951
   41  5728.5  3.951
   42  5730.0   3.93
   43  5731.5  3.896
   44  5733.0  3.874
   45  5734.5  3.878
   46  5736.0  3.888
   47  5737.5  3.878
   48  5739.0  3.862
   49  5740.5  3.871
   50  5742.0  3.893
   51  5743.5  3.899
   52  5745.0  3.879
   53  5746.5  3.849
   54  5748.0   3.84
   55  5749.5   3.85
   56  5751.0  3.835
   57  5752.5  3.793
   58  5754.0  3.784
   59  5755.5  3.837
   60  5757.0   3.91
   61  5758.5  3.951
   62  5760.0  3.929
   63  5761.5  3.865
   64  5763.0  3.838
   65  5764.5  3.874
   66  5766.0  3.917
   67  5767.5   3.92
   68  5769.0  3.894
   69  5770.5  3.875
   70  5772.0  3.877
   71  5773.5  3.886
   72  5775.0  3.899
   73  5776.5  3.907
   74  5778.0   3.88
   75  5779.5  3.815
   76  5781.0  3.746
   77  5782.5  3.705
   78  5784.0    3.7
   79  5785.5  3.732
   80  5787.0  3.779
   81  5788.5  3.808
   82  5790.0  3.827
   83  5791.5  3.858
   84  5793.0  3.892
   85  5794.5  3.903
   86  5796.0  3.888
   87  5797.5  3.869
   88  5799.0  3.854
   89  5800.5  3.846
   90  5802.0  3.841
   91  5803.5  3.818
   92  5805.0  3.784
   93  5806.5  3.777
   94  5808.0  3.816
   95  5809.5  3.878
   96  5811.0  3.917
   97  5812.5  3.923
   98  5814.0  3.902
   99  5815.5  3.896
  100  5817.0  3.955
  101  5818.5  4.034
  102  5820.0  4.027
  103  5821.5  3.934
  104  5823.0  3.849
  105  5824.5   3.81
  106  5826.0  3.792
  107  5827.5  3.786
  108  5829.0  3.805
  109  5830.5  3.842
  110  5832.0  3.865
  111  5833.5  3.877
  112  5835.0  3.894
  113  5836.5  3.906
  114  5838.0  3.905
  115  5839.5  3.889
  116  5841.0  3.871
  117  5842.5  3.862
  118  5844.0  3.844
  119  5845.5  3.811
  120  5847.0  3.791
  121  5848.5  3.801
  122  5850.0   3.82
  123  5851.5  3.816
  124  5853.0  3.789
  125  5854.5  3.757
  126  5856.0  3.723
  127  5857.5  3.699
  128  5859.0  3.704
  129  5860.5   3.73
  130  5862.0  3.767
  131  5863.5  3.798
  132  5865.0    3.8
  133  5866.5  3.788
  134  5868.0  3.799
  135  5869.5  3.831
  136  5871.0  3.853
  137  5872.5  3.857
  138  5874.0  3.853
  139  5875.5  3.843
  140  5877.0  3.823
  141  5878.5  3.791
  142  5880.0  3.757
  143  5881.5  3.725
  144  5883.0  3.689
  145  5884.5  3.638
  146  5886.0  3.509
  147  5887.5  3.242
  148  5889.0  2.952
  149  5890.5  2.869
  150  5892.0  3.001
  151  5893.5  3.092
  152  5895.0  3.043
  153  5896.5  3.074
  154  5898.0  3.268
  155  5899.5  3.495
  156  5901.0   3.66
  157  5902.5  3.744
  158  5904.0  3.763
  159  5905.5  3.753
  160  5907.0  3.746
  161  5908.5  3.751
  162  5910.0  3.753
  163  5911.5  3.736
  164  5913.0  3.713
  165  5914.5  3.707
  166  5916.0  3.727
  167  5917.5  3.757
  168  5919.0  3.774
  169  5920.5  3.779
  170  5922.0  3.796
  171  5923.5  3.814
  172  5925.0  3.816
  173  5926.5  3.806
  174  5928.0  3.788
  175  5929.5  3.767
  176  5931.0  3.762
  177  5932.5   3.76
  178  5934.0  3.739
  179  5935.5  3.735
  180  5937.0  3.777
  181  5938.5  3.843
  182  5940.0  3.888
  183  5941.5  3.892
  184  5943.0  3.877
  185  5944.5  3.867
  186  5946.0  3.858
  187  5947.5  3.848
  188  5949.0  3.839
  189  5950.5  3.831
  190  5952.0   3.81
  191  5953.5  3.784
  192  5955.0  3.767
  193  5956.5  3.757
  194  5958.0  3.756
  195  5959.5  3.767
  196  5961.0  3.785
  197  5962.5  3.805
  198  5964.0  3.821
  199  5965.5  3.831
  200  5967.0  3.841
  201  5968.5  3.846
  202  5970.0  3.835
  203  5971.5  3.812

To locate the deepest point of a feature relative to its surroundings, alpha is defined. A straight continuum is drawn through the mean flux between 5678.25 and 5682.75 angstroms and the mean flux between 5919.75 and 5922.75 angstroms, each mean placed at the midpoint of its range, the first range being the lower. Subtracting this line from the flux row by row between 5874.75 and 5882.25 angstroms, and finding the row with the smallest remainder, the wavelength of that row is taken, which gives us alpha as 5881.5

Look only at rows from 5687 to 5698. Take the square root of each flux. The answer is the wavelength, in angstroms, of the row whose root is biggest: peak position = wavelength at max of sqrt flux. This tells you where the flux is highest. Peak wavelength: 5694.0 angstroms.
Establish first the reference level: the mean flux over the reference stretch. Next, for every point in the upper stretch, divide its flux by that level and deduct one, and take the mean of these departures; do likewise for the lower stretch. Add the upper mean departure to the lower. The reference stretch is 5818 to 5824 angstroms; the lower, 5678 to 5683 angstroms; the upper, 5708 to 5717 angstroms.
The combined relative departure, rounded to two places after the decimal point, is -0.07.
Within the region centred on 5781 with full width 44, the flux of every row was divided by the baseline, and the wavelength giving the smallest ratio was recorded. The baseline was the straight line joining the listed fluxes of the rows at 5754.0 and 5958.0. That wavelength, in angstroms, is 5784.0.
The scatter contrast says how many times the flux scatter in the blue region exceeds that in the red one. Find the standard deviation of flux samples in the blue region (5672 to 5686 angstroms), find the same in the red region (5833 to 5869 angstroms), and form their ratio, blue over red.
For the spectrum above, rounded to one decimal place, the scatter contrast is 0.5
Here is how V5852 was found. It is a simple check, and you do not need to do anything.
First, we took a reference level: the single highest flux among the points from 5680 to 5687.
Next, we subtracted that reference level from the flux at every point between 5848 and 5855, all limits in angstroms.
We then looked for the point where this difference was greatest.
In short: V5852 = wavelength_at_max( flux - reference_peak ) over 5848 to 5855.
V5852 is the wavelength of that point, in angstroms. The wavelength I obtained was 5850.0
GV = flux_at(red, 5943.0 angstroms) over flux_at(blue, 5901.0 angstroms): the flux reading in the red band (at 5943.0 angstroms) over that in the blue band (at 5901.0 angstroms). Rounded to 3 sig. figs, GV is 1.06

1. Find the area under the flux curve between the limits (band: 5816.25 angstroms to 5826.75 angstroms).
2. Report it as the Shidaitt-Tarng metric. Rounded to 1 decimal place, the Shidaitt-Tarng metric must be 41.1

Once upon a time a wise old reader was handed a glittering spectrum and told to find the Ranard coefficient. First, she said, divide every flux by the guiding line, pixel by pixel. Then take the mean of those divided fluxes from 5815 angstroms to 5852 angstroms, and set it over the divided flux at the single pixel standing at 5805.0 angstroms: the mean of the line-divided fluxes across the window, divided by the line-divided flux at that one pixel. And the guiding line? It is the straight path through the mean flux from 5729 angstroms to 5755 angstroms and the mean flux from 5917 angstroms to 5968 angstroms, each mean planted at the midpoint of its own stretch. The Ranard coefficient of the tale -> 1.02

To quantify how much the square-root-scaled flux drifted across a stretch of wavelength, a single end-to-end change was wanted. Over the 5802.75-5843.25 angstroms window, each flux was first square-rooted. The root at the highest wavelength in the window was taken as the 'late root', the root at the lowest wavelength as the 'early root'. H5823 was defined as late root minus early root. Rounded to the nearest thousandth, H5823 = 0.011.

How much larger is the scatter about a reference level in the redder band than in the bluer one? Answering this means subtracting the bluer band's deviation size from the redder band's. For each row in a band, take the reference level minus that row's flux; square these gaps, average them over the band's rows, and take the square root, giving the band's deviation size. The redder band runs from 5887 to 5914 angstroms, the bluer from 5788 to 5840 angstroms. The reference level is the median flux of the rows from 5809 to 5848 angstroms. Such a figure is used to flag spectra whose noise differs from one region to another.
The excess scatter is 0.5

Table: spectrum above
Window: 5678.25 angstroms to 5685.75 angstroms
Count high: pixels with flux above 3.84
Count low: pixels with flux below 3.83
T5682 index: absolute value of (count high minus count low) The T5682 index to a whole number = 4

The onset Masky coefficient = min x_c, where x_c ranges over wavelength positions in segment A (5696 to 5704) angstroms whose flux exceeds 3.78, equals 5697.0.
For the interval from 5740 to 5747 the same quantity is 5740.5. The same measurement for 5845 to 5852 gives 5845.5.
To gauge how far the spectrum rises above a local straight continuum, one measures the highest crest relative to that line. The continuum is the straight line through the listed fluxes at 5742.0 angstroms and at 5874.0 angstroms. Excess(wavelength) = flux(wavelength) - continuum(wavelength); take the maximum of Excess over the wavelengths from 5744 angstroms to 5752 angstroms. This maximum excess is -0.01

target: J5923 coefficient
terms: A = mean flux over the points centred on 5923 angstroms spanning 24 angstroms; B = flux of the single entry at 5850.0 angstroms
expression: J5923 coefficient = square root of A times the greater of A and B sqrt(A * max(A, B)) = 3.79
